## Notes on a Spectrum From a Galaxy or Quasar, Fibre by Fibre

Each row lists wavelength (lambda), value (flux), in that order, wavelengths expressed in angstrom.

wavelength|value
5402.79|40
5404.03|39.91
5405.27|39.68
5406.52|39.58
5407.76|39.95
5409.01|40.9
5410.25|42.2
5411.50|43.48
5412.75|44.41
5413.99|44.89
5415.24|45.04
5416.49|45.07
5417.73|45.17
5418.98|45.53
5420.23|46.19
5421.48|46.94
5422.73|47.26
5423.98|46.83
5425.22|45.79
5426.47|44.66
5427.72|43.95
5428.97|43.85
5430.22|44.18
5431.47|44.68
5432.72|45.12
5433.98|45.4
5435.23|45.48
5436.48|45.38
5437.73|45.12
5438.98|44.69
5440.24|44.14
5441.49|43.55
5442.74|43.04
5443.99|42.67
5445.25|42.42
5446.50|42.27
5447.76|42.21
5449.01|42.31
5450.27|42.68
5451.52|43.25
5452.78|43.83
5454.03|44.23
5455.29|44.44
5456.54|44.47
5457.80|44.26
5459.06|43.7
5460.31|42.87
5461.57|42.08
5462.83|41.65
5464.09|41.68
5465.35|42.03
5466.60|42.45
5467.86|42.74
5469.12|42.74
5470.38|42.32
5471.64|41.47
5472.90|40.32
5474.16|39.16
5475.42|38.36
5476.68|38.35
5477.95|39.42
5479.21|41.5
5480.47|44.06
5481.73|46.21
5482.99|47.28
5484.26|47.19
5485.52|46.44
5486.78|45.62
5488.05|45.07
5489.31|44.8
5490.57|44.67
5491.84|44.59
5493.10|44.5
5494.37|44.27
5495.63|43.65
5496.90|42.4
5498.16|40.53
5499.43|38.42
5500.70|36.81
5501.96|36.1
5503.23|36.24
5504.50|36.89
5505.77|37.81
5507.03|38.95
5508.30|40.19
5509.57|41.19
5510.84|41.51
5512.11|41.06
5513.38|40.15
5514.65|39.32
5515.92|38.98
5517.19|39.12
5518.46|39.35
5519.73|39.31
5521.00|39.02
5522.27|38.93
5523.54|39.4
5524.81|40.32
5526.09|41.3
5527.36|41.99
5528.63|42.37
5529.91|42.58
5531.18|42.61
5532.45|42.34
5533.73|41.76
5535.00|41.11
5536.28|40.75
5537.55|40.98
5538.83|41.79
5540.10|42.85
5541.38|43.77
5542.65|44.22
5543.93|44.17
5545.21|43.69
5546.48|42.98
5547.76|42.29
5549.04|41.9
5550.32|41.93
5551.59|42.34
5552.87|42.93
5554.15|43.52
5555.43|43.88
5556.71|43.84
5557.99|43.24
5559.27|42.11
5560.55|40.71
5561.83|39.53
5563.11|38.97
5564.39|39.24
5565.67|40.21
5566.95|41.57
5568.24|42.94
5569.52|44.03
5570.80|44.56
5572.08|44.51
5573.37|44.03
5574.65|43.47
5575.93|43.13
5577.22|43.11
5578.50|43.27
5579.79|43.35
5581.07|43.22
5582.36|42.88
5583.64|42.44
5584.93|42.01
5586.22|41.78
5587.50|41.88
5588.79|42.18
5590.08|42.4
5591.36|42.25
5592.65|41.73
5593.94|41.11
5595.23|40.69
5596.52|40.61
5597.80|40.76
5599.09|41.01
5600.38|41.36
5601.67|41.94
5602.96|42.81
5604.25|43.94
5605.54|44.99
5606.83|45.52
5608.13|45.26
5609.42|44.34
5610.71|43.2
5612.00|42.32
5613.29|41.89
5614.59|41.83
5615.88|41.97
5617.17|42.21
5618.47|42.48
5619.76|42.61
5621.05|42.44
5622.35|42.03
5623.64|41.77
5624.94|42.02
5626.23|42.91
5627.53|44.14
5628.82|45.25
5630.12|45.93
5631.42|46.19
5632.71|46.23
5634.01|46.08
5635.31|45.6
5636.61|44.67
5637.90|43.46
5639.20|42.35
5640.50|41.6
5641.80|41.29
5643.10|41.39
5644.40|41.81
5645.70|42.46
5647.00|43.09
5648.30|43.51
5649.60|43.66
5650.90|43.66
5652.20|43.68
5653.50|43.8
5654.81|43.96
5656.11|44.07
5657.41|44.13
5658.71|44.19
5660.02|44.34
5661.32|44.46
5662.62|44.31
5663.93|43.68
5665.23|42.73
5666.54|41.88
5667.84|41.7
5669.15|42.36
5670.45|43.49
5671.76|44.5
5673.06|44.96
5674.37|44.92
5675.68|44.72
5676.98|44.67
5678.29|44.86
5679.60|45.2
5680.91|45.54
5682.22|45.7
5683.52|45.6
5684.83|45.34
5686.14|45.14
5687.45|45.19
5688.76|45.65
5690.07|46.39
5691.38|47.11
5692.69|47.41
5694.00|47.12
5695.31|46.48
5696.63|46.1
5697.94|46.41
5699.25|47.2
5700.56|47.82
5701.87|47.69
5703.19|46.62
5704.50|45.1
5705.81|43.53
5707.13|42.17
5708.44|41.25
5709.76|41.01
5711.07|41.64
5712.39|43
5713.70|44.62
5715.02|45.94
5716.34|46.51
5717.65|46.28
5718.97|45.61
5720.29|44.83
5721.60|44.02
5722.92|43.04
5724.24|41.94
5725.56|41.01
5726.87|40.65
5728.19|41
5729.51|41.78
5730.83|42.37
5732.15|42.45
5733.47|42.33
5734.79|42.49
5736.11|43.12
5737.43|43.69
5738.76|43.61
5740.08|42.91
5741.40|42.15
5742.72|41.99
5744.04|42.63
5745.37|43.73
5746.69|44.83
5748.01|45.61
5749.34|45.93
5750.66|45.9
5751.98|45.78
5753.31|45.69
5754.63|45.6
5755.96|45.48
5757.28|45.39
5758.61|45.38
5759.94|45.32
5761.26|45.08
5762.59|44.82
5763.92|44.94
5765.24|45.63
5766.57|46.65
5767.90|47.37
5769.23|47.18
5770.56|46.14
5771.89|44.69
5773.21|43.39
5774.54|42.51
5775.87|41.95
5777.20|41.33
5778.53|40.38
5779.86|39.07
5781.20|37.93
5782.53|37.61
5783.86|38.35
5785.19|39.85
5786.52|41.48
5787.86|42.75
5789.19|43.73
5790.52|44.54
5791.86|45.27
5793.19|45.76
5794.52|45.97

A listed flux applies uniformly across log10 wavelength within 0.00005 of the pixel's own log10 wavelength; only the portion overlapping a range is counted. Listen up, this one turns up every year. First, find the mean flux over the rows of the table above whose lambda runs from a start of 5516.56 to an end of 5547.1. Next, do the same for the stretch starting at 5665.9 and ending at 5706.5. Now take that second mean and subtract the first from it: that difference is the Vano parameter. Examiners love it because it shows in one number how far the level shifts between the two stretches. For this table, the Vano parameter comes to 4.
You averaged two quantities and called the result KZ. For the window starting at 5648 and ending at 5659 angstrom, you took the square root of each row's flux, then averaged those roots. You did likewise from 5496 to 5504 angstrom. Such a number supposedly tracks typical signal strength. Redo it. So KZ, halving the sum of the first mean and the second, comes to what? 6.41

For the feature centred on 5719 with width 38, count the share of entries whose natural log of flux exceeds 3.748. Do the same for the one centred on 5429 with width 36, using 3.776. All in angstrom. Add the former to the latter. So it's 1.4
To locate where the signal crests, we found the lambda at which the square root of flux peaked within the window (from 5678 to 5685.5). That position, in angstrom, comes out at 5682.22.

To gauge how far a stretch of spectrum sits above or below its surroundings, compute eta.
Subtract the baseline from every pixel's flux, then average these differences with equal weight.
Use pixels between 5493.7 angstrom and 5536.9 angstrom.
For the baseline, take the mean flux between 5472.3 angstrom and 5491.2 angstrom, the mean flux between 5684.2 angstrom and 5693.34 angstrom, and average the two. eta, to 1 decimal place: -4.4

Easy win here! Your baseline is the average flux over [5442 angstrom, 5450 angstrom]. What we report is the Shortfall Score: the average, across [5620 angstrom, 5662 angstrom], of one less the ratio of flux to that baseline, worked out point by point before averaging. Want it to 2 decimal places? -0.03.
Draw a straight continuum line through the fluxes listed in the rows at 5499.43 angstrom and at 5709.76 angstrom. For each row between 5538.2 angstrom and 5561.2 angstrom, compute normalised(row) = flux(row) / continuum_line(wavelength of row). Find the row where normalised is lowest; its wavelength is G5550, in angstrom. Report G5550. 5560.55 angstrom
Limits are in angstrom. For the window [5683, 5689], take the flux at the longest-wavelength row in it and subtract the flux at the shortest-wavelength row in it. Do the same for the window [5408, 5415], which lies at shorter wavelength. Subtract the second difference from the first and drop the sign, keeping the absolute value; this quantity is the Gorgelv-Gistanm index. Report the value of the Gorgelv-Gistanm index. 4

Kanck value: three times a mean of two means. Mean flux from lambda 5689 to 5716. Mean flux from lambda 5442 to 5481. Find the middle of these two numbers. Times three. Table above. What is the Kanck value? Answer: 131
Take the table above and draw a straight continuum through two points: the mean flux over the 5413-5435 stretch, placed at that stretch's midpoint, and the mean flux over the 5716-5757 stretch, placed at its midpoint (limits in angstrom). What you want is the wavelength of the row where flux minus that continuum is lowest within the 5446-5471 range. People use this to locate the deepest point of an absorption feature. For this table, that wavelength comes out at 5462.83 angstrom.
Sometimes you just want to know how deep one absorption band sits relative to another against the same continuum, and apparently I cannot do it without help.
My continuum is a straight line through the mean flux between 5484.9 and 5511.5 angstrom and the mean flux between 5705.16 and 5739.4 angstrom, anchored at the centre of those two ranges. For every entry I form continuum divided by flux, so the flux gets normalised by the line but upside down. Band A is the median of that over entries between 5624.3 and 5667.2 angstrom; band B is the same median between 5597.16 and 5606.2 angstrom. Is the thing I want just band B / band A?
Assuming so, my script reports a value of 1.03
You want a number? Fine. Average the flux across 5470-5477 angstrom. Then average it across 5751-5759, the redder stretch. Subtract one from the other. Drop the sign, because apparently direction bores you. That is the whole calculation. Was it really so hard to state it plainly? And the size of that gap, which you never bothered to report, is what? 5.6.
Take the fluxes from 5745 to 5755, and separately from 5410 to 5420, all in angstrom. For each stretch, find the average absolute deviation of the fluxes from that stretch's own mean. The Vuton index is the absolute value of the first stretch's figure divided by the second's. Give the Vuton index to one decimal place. 0.7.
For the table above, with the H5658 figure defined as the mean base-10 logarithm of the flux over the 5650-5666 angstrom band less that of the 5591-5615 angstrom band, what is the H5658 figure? 0.014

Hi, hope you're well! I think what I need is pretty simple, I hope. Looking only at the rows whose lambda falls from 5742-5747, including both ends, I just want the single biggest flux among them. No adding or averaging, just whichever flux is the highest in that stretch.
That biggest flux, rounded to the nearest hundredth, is 44.83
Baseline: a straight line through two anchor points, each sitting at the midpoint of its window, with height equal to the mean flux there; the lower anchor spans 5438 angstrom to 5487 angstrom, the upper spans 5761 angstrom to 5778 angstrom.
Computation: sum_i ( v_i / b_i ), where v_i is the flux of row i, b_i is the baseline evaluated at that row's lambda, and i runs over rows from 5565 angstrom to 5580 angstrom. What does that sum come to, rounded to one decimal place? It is 11.9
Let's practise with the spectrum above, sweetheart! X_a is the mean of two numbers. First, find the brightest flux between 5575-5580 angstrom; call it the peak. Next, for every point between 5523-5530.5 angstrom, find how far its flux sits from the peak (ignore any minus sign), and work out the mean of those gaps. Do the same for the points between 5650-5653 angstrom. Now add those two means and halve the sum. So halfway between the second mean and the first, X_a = 1.2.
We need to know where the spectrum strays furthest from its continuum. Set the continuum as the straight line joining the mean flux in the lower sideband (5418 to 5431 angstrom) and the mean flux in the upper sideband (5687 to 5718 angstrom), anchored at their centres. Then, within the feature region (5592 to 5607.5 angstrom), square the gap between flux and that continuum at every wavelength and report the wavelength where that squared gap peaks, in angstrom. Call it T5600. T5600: 5596.52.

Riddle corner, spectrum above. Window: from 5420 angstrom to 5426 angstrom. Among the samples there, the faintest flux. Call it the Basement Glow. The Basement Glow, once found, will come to 45.79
